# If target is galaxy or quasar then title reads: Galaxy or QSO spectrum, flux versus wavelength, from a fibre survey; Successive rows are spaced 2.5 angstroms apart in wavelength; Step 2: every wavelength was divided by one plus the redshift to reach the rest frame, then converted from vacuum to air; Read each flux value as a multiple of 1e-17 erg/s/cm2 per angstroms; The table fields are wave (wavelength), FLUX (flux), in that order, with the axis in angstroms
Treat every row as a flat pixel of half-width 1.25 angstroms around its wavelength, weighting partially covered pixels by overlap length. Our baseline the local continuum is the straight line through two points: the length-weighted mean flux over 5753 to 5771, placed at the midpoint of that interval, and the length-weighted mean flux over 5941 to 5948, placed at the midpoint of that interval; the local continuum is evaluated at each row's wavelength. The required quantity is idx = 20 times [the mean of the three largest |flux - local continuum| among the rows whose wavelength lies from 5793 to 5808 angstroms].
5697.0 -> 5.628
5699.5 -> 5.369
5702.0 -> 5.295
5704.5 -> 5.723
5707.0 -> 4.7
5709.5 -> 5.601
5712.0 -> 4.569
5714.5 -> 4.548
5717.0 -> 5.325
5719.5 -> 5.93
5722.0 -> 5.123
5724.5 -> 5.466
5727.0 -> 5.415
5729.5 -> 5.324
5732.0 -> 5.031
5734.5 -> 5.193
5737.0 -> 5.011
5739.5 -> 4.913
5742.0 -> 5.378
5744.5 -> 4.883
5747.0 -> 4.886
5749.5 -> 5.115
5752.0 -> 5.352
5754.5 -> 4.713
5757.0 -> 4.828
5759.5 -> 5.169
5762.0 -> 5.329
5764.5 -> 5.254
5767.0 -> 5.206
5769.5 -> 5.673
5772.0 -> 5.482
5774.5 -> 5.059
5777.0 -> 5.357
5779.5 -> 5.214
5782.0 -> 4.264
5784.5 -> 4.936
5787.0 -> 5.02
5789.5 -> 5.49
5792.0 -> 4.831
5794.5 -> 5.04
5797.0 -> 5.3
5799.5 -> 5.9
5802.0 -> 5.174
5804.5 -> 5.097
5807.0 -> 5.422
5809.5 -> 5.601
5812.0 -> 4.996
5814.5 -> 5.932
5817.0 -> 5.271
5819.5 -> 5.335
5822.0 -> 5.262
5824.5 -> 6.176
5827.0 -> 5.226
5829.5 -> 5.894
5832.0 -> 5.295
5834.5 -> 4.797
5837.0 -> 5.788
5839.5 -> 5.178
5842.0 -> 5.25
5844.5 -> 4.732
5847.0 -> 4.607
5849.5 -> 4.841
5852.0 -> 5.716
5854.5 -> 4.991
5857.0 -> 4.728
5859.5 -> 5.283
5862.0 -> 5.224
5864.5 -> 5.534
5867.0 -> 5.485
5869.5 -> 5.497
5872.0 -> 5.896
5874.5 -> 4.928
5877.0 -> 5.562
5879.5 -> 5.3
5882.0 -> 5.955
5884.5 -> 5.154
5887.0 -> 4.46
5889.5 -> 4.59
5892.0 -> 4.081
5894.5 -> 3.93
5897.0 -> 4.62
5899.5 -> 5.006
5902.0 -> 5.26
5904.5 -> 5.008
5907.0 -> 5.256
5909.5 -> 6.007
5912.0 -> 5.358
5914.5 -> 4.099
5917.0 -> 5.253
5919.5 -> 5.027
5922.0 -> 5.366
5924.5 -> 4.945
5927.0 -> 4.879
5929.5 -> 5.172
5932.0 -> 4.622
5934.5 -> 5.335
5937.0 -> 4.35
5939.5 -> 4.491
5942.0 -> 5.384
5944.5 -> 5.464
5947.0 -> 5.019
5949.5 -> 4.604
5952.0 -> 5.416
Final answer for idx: 7.2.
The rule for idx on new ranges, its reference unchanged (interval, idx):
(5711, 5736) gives 13.0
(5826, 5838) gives 11.1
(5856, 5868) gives 6.9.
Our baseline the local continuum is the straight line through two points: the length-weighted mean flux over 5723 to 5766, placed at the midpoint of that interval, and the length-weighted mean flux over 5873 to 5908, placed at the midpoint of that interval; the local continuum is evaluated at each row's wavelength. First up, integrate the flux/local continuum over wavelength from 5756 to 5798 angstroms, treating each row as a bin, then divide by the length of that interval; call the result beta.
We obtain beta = 1.011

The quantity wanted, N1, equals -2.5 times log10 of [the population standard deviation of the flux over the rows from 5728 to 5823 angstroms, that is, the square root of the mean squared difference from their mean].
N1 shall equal 1.26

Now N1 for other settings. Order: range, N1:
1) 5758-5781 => 1.90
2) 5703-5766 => 1.16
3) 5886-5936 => 0.75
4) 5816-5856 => 0.93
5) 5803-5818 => 1.26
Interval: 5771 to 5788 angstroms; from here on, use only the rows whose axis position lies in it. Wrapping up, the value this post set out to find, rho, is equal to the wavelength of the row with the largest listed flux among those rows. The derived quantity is 5772.0 angstroms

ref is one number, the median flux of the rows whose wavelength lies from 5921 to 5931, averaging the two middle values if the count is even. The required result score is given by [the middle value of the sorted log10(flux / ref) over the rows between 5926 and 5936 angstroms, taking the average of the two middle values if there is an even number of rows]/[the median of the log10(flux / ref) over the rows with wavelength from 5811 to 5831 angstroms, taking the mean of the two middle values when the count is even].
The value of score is -0.1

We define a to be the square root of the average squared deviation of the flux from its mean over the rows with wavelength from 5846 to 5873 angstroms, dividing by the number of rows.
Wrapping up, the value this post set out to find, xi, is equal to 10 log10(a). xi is -4.0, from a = 0.40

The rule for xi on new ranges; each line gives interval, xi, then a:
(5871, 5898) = -1.8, 0.65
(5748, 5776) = -5.8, 0.26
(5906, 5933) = -3.4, 0.46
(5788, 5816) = -4.6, 0.35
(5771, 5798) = -4.8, 0.33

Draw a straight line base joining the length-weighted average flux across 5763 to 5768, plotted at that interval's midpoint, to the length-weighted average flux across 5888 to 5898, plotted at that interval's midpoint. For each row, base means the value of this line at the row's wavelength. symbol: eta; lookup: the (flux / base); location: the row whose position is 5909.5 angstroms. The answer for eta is 1.44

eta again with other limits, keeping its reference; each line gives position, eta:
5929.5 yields 1.28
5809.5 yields 1.14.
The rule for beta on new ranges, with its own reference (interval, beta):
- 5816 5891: 1.054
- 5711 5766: 0.997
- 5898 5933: 1.037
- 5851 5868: 1.058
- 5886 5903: 0.923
